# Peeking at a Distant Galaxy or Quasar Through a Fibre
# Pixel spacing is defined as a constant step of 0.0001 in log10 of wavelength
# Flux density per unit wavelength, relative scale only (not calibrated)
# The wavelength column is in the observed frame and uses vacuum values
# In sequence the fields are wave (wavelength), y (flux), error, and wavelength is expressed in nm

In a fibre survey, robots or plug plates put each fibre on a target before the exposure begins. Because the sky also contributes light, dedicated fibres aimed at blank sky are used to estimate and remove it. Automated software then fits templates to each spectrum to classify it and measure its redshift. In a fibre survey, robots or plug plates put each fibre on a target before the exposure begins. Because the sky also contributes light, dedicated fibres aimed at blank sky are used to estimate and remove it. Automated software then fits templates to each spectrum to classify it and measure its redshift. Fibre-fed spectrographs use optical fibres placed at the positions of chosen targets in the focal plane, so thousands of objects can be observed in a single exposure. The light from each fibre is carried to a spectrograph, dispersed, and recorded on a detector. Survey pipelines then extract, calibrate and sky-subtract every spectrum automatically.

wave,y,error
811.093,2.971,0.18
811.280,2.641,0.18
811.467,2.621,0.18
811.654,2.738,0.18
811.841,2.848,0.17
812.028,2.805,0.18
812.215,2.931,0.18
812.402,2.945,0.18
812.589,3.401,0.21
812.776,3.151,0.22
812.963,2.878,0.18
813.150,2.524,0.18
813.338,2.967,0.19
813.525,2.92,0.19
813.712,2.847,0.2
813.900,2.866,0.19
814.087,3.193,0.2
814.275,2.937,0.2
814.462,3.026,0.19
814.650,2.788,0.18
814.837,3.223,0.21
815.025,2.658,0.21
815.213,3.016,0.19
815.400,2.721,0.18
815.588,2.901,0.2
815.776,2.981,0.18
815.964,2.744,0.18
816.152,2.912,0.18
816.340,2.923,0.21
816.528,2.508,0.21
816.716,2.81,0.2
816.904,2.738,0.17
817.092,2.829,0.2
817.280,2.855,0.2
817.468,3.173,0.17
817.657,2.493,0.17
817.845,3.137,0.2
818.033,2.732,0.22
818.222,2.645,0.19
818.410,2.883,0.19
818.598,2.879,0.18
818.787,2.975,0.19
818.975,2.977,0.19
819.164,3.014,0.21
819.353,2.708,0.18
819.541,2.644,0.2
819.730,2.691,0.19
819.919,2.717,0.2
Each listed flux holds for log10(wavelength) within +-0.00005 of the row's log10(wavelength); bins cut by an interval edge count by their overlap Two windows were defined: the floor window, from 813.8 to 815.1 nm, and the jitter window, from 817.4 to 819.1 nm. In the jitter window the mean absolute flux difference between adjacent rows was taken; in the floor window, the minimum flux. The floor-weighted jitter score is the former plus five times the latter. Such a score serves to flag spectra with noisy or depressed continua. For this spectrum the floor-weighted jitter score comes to 13.56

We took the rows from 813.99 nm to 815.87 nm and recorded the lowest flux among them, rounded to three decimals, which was 2.658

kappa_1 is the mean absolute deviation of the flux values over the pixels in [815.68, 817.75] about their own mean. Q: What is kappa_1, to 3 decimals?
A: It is 0.142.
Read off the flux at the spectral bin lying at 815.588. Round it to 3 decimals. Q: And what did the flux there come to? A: 2.901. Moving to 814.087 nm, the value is 3.193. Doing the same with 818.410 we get 2.883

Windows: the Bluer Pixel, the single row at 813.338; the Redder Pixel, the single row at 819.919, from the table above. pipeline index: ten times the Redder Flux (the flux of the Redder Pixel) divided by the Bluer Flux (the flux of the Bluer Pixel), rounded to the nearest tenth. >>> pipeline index 9.2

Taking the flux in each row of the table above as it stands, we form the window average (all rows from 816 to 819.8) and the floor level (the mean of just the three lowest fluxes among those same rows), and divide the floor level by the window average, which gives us 0.902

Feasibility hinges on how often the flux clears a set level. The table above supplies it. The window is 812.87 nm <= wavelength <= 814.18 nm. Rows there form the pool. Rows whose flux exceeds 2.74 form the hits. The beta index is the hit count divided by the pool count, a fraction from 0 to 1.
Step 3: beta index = 0.86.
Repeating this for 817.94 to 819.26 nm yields 0.71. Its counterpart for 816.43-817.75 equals 0.57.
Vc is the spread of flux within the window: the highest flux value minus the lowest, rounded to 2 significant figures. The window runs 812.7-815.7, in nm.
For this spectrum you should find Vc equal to 0.70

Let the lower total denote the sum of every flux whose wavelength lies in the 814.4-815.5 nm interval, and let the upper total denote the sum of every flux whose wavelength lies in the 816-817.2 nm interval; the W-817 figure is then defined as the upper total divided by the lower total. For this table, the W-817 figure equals 0.96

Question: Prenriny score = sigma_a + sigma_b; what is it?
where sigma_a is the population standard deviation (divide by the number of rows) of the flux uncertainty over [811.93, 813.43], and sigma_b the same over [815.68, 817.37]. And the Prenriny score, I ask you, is 0.029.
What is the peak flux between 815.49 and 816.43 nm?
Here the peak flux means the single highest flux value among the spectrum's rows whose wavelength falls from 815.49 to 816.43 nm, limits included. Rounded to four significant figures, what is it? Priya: 2.981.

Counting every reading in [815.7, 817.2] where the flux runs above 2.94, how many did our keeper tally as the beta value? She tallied 1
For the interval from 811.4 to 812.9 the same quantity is 3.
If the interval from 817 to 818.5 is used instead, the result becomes 2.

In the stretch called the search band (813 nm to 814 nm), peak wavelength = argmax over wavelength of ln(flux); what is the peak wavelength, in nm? 813.338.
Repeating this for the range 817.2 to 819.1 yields 817.468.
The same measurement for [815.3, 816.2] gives 815.776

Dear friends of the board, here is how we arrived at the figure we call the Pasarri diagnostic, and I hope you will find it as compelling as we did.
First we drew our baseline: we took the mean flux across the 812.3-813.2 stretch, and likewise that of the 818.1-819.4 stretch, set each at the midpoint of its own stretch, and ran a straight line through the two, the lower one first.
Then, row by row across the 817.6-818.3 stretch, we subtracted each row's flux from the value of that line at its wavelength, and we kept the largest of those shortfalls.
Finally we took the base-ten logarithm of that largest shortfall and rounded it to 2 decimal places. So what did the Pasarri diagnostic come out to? -0.40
